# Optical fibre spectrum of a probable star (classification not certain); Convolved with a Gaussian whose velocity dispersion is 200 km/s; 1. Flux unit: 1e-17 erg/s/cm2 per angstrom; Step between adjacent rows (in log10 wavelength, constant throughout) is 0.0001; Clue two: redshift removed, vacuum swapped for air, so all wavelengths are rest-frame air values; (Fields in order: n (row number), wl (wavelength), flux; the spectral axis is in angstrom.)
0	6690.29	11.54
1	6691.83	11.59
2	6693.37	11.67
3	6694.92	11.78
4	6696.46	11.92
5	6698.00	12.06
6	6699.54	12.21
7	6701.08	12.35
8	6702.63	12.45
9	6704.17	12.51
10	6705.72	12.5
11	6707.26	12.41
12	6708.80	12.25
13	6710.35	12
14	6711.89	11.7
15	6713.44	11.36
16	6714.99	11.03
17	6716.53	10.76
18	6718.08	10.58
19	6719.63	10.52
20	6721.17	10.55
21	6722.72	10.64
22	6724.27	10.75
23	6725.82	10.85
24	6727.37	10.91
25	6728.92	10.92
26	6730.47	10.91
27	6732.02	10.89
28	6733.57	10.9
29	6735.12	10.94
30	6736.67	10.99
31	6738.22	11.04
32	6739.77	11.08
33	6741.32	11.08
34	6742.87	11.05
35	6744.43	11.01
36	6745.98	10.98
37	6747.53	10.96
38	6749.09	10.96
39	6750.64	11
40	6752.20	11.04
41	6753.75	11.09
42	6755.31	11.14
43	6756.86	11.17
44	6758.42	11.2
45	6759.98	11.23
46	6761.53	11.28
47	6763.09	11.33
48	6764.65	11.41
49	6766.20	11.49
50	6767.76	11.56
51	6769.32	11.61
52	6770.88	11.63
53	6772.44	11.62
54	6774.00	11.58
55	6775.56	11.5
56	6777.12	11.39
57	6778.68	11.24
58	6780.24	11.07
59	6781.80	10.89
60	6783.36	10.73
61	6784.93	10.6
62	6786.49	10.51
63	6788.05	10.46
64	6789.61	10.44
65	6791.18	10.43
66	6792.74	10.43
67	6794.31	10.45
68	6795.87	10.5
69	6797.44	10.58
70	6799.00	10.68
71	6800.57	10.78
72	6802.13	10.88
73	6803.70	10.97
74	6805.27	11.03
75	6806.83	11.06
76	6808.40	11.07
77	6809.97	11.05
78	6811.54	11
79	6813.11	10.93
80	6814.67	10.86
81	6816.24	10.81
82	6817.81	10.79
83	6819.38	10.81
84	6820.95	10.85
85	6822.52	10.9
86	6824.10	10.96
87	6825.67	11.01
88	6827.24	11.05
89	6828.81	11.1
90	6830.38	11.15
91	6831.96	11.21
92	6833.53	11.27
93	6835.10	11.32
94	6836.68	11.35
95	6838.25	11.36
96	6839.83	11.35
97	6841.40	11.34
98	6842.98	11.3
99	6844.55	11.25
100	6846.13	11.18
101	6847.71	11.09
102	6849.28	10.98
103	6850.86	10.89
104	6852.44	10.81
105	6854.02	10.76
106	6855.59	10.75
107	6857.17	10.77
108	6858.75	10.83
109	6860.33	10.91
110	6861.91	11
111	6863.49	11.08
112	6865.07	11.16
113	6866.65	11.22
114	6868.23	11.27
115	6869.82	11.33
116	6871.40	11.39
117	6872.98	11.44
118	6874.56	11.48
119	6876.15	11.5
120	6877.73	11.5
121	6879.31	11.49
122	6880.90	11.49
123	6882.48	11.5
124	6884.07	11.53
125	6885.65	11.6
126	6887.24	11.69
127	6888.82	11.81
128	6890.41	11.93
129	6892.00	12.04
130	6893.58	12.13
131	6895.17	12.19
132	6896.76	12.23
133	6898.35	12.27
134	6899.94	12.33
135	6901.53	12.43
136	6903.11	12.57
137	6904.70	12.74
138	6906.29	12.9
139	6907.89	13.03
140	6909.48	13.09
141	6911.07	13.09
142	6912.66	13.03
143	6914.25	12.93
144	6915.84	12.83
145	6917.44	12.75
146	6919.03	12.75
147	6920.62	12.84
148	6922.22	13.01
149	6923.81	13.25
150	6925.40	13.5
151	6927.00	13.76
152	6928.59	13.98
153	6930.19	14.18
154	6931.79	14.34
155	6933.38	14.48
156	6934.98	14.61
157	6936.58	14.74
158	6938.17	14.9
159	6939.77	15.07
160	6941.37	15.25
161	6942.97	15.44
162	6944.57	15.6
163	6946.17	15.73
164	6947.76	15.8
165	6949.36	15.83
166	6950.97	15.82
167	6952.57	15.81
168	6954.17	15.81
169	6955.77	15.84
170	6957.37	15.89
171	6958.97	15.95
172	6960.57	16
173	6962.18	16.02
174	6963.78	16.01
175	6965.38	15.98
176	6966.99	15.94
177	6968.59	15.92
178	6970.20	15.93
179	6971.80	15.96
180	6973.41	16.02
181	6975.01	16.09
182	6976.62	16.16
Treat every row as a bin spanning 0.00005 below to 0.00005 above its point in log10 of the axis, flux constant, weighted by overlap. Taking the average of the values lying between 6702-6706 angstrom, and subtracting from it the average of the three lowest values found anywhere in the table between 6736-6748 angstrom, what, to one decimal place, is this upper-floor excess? 1.5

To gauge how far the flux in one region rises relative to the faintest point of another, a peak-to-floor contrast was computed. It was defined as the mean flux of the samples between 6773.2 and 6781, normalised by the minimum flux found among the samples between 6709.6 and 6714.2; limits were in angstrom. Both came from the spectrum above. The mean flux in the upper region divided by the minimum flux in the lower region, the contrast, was 1.00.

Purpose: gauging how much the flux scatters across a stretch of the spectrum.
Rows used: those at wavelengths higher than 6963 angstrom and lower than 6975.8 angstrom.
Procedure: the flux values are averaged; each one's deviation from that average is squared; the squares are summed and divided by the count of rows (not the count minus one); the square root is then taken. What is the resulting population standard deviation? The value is 0.05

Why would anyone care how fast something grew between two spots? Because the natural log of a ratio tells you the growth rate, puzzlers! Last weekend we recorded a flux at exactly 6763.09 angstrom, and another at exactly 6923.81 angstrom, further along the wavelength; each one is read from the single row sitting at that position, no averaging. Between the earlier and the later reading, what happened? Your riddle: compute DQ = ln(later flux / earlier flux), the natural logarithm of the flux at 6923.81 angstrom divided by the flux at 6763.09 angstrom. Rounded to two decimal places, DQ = 0.16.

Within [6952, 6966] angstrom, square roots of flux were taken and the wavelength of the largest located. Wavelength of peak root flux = 6962.18 angstrom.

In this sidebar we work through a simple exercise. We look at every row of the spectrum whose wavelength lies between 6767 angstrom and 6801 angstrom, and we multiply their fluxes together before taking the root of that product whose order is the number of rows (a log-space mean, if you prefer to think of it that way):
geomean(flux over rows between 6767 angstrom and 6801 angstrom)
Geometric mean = 10.9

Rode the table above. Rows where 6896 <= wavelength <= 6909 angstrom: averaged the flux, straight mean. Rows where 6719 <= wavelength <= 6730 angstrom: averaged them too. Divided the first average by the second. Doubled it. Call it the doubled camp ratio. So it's 2.3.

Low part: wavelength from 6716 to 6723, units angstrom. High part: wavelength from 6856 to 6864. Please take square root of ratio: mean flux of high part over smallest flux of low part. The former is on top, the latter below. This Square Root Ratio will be 1.02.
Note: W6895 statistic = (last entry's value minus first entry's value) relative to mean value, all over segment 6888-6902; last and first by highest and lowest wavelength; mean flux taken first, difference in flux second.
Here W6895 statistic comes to 0.051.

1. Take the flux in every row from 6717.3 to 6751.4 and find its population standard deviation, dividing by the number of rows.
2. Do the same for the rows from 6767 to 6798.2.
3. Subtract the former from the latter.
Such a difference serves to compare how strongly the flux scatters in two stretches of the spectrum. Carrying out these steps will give 0.32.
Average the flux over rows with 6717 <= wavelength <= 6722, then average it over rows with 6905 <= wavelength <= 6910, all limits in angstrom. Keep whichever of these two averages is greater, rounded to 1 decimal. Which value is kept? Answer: 13.0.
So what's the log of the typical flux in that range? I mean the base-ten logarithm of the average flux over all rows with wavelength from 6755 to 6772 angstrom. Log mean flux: 1.056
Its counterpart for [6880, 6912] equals 1.087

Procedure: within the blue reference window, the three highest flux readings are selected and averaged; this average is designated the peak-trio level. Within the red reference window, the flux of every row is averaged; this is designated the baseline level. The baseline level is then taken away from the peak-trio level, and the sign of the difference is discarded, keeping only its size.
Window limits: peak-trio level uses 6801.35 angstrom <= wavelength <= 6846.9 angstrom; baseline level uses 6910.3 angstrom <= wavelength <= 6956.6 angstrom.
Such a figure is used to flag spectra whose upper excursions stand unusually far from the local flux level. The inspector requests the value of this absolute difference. 3.0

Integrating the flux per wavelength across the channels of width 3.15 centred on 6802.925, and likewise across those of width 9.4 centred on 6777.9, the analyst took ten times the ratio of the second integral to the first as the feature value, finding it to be 30.9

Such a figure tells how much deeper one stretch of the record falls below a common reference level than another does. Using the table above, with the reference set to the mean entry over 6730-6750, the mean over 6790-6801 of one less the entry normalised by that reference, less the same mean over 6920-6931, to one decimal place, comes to 0.3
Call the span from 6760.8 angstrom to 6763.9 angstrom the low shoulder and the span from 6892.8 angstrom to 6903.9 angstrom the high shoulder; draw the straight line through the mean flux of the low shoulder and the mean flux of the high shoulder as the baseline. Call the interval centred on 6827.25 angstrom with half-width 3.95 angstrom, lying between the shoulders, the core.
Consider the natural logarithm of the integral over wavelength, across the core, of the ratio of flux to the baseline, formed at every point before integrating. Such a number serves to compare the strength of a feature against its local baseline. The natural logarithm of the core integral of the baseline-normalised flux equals 2.0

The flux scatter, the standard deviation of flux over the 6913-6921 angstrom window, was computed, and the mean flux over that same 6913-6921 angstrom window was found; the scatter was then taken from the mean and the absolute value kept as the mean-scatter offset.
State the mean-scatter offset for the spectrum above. 12.8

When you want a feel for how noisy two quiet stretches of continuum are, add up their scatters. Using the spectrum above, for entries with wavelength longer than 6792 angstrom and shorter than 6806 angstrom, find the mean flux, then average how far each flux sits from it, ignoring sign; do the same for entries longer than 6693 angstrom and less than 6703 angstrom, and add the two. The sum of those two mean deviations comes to 0.43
